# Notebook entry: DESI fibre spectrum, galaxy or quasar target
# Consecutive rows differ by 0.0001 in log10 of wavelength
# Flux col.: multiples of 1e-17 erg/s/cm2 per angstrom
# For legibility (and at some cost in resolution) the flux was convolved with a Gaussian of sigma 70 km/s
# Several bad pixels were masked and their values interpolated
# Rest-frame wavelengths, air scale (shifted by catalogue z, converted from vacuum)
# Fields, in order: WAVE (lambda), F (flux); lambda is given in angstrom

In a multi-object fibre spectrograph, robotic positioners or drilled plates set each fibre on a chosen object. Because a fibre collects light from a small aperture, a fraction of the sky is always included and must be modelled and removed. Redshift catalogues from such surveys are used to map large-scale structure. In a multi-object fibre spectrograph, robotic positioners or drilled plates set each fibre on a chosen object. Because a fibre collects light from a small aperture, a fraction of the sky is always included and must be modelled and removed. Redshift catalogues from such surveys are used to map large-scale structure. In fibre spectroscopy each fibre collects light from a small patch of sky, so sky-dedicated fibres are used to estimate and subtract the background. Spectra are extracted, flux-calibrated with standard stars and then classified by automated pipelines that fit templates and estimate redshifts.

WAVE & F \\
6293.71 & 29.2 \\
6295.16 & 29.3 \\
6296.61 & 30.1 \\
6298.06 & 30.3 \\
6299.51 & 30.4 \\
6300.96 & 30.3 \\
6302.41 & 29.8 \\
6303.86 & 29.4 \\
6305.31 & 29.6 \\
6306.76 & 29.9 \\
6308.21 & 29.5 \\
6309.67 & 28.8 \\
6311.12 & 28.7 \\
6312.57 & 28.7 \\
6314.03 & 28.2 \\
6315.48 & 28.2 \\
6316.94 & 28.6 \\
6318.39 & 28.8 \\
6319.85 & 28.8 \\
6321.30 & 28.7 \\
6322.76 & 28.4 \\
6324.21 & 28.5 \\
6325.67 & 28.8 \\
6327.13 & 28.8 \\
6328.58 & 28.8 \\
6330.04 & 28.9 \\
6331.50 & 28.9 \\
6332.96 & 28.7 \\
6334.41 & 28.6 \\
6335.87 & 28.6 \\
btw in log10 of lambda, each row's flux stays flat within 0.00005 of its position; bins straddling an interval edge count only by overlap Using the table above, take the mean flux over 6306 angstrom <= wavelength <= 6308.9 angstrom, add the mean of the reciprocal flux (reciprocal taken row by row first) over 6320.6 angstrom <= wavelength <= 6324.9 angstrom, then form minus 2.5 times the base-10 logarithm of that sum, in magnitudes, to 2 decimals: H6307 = -3.68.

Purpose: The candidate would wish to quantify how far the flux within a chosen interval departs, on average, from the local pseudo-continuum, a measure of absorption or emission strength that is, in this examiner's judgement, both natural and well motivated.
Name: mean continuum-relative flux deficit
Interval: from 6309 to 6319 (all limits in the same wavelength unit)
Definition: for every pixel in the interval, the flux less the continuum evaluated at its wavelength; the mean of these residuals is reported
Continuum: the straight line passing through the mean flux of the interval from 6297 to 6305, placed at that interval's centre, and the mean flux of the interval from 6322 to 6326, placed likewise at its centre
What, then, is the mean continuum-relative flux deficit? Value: -0.6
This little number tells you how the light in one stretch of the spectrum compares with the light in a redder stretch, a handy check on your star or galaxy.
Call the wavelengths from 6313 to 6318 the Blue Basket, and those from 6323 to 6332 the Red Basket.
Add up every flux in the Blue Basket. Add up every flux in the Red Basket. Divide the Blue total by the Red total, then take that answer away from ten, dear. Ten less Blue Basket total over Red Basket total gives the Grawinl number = 9.5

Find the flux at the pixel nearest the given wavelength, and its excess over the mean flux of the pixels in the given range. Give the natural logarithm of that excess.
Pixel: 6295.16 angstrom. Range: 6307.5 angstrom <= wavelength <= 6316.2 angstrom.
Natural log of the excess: -0.5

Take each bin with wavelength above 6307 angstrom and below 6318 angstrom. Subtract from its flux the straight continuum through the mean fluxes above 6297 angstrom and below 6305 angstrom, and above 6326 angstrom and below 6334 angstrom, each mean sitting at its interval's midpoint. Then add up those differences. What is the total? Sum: -6.2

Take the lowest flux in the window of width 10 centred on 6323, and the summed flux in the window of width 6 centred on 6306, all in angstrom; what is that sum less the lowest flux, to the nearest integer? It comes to 90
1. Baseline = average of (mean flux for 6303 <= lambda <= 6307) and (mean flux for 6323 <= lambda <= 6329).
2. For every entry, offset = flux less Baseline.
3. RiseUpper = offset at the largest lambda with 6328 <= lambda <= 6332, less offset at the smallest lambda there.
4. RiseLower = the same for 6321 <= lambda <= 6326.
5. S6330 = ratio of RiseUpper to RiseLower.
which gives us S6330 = 1.0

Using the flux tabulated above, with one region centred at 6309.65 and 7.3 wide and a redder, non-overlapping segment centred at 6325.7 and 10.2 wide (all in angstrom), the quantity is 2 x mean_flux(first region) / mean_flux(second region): 2.03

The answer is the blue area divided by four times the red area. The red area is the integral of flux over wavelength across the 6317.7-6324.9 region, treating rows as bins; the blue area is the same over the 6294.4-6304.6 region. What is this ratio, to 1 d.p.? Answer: 0.4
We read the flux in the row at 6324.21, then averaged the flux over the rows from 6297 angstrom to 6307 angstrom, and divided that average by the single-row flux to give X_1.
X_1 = 1.05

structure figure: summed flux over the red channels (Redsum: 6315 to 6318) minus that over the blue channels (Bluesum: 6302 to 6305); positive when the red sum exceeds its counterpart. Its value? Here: -2.4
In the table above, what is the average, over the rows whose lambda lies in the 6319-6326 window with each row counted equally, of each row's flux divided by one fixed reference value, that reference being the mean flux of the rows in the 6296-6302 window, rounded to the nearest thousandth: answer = 0.946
